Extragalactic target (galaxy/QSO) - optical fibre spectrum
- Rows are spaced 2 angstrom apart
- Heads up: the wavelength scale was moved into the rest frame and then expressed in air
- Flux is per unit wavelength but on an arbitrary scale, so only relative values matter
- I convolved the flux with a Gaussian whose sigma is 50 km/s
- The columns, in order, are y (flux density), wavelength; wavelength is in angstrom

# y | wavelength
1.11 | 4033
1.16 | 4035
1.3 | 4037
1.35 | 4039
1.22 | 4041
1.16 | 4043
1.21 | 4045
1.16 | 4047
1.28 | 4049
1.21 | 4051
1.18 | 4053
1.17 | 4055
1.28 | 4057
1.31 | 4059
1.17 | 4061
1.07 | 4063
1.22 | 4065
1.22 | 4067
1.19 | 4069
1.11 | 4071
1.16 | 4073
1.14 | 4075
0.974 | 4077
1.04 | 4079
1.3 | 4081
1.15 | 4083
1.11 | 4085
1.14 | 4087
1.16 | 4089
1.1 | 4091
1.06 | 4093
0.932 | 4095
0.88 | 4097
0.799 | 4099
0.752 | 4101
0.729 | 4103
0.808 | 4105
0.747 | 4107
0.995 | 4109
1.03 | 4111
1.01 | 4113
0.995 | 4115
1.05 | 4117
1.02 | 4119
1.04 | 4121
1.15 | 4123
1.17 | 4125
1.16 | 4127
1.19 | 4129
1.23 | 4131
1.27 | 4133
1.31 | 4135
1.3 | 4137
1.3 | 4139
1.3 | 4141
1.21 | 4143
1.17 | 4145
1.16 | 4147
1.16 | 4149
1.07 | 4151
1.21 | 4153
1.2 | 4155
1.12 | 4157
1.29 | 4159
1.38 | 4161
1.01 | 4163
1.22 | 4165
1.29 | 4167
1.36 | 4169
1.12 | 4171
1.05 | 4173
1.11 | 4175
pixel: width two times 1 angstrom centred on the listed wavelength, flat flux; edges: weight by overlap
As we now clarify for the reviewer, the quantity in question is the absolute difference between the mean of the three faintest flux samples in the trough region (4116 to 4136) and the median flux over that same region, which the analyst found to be 0.13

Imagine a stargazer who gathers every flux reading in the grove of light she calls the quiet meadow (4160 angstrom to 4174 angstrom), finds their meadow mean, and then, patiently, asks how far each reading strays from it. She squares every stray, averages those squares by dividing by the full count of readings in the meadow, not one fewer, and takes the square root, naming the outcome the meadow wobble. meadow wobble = 0.14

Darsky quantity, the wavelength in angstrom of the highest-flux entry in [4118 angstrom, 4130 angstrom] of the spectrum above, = 4129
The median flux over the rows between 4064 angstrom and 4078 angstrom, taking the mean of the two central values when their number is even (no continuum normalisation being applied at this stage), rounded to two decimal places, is 1.16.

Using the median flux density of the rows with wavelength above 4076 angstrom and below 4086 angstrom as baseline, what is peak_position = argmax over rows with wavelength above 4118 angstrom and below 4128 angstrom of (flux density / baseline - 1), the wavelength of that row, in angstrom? 4125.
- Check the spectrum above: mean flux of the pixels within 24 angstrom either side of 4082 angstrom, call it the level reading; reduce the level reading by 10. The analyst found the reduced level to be -8.94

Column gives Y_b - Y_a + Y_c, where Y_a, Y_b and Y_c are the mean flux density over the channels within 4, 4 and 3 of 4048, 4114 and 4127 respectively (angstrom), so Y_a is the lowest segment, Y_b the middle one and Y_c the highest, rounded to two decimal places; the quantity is 0.98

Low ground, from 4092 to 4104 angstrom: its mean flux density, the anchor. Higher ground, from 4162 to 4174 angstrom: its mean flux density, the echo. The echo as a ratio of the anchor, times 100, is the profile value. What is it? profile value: 137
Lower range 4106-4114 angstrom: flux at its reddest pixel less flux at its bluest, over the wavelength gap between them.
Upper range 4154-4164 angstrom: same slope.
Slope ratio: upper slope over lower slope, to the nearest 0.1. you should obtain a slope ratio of -0.5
